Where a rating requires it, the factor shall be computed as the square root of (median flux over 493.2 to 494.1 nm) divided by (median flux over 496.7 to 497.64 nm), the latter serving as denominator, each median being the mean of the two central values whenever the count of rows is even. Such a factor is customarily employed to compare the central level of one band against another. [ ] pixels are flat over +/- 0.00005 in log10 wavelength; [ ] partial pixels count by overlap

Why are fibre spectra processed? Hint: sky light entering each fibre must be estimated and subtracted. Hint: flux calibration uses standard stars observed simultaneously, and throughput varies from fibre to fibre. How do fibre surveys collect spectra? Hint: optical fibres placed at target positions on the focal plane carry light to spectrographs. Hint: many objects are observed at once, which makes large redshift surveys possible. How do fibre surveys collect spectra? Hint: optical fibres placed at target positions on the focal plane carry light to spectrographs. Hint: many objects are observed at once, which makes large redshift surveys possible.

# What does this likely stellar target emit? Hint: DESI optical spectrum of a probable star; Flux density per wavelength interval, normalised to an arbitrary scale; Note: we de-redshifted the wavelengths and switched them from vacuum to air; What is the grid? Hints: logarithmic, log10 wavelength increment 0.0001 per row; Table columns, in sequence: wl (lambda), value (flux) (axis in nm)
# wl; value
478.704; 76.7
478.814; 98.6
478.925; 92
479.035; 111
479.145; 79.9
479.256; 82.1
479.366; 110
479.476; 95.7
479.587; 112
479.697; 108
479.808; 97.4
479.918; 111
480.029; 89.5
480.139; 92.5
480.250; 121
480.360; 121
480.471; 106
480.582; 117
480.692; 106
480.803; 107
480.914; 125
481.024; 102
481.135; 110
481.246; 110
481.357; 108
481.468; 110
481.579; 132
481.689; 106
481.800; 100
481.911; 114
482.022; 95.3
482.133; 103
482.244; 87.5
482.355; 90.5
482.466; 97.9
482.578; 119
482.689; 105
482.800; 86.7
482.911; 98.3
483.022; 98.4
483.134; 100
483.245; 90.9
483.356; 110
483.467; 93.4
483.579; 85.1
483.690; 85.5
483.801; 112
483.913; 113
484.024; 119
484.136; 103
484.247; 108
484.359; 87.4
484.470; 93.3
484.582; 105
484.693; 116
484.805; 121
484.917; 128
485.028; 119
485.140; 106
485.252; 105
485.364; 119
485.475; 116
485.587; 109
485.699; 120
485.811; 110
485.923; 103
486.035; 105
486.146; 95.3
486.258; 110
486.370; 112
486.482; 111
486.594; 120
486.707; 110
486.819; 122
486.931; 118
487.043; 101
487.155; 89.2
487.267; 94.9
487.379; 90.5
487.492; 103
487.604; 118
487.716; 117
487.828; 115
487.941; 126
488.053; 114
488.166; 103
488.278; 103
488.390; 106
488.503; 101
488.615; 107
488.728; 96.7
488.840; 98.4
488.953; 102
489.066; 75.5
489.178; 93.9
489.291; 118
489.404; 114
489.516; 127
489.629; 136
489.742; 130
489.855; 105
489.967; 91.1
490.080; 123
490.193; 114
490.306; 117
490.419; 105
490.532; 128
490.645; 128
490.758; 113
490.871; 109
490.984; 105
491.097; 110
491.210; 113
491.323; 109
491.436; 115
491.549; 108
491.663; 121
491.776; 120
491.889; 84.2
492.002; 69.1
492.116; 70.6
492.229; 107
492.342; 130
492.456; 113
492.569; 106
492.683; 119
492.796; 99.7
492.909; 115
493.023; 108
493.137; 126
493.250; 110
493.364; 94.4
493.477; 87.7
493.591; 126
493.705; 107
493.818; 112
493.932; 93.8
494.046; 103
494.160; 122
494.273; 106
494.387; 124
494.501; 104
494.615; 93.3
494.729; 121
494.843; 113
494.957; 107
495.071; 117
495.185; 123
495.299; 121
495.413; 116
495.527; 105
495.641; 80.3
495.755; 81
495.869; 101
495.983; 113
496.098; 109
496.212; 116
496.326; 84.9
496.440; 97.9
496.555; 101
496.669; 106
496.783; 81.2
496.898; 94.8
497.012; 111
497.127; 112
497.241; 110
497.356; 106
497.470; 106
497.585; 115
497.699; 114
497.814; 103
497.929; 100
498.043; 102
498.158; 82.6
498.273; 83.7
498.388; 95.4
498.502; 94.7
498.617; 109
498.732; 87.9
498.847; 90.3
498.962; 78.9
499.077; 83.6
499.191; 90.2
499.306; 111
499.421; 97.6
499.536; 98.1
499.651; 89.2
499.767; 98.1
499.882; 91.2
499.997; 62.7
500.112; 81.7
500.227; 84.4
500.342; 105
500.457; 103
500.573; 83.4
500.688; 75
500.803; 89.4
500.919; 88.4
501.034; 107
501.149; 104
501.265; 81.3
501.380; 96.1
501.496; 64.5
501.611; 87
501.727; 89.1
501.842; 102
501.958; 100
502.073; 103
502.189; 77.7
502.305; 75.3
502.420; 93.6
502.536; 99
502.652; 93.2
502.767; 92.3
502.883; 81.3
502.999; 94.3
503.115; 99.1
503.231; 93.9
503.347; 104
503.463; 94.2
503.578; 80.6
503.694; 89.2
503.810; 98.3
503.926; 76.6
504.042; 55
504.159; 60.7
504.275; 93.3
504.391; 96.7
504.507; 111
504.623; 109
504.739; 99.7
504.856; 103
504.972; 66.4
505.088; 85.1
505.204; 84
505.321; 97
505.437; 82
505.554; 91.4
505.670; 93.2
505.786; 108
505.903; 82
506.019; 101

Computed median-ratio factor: 0.99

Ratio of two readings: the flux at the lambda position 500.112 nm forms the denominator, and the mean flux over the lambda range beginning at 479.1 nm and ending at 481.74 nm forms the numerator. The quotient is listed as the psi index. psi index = 1.31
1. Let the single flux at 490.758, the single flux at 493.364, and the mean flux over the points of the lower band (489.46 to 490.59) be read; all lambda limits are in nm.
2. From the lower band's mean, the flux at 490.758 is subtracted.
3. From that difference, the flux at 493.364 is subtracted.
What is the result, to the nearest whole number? -90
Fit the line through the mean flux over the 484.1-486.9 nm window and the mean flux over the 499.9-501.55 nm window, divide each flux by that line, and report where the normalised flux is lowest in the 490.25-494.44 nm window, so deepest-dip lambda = 492.002 nm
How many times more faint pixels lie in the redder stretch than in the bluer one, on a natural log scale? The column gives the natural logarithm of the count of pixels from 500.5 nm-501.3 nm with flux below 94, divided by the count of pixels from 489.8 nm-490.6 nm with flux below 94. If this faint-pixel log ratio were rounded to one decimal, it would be 1.6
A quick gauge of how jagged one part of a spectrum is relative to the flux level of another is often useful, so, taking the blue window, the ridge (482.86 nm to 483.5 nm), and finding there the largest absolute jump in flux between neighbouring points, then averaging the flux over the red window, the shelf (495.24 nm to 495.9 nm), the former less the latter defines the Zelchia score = -82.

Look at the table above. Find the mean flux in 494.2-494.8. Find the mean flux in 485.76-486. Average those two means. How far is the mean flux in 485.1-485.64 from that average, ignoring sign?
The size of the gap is 3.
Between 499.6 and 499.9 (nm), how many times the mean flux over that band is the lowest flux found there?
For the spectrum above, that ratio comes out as 0.96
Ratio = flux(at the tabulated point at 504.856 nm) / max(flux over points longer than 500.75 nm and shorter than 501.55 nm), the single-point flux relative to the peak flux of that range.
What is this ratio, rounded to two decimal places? 0.96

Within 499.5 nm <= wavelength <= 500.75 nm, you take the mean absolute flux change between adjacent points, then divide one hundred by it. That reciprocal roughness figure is 8.0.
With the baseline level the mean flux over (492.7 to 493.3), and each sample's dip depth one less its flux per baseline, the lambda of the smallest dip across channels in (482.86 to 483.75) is 483.356 nm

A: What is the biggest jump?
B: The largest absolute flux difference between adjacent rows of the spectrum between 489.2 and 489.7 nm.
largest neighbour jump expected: 13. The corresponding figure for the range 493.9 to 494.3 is 19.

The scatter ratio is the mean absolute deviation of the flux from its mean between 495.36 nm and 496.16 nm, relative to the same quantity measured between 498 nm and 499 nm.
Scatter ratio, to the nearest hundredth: 1.49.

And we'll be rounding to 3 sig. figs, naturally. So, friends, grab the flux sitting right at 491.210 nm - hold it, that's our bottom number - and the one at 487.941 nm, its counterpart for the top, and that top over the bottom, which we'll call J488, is 1.12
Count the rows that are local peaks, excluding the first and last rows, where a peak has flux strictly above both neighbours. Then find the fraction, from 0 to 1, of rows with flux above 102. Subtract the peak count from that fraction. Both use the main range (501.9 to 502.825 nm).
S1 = -2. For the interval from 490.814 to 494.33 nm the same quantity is -9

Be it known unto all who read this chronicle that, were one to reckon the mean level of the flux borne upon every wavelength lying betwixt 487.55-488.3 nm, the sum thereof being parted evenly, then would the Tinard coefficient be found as 114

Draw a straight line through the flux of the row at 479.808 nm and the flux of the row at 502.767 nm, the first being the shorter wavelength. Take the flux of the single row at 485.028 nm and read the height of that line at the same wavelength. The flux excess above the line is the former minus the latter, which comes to 23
